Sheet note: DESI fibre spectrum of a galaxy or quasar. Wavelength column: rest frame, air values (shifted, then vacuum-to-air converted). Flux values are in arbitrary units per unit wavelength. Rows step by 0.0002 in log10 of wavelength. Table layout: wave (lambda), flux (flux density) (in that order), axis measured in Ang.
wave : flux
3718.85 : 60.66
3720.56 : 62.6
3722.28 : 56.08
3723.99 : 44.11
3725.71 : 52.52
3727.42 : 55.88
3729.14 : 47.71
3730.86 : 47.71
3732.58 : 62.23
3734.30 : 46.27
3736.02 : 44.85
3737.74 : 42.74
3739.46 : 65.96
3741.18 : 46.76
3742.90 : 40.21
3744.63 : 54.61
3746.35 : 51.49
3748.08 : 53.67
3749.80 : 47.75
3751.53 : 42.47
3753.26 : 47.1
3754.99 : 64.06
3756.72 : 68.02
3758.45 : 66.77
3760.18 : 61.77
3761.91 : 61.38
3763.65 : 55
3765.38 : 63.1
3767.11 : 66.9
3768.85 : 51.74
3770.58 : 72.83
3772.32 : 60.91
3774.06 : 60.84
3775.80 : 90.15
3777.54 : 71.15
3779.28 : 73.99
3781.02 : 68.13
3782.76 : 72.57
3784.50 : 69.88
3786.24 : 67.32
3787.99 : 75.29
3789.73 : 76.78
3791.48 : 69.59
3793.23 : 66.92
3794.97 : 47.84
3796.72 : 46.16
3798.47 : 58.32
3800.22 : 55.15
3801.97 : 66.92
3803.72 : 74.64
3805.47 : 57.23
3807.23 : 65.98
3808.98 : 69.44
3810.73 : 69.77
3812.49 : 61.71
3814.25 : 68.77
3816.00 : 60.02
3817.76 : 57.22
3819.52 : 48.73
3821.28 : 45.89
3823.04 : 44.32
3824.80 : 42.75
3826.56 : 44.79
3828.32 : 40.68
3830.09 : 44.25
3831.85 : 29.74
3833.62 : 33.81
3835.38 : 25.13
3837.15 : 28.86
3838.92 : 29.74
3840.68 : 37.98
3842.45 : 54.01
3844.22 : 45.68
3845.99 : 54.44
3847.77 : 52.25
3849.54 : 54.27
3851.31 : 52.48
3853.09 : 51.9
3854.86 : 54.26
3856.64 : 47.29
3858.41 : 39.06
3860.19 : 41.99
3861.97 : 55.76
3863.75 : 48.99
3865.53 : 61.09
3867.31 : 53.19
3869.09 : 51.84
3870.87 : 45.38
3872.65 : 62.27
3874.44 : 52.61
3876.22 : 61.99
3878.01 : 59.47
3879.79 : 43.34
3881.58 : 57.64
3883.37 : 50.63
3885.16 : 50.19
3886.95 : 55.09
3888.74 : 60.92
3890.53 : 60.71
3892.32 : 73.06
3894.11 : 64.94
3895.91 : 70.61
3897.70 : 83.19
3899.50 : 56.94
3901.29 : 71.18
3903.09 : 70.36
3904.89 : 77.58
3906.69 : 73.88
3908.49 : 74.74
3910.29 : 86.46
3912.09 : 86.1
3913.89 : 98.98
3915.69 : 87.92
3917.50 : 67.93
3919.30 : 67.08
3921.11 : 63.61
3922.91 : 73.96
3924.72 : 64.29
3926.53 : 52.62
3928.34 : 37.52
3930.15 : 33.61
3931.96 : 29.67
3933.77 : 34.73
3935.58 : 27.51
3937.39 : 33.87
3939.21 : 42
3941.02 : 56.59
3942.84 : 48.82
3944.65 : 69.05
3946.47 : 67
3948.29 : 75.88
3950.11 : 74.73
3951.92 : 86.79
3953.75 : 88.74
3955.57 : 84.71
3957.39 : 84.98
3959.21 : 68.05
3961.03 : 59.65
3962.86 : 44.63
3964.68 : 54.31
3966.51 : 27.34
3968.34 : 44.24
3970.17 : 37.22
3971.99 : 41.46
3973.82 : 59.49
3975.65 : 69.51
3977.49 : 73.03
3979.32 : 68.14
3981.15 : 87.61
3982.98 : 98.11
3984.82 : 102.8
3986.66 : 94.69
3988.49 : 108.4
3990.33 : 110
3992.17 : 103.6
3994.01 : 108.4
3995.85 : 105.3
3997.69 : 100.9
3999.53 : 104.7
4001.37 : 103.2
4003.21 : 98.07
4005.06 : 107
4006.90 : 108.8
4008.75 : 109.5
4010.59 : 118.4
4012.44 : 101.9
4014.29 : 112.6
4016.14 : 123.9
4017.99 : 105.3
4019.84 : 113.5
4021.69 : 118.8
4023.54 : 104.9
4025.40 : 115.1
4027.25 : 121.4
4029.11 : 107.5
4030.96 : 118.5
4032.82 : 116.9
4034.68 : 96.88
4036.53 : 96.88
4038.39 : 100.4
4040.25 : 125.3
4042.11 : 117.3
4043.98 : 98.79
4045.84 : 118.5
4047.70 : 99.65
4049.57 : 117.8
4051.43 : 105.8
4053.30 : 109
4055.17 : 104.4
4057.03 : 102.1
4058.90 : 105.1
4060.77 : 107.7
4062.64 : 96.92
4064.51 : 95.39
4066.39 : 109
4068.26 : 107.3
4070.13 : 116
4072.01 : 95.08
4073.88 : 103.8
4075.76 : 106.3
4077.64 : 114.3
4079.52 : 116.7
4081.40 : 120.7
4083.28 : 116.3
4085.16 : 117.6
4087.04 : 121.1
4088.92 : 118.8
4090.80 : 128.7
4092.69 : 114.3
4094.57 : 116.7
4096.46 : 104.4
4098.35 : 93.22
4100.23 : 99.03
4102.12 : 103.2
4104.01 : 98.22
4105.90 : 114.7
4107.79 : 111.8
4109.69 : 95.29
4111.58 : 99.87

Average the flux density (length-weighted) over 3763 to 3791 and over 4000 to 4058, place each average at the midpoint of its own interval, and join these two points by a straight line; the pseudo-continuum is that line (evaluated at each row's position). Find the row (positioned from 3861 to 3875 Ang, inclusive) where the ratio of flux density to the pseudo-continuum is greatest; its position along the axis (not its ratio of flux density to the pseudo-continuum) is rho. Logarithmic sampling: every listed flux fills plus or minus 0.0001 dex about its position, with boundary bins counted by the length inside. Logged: 3872.65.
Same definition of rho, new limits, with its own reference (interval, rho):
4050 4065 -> 4053.30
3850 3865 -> 3861.97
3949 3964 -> 3953.75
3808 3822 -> 3810.73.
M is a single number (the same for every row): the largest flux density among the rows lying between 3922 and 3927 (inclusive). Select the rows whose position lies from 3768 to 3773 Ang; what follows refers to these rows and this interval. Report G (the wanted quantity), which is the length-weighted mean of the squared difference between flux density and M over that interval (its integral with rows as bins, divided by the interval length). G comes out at 223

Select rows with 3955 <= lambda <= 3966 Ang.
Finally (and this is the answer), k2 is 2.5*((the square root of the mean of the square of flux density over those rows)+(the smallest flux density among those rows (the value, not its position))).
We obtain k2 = 281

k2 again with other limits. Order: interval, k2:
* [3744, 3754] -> 230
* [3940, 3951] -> 287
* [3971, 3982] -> 274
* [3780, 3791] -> 348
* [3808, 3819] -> 305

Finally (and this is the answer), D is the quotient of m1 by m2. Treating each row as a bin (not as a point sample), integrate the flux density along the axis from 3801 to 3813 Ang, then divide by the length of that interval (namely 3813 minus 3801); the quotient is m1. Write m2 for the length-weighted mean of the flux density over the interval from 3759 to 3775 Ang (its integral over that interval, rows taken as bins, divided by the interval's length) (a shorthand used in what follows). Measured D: 1.1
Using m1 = 67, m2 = 62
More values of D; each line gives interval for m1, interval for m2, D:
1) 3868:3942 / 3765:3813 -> 0.9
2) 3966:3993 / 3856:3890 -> 1.4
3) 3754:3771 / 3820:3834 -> 1.5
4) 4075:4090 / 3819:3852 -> 2.7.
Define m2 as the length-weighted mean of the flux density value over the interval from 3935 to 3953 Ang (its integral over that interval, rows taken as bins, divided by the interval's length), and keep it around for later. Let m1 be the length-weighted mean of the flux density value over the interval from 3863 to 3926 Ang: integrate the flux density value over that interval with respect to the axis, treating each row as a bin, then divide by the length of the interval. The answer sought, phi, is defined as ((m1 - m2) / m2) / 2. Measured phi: 0.05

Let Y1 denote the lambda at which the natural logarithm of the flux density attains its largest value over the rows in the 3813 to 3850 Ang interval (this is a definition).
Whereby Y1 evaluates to 3814.25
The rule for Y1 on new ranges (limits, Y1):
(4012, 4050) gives 4040.25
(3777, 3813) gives 3789.73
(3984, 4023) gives 4016.14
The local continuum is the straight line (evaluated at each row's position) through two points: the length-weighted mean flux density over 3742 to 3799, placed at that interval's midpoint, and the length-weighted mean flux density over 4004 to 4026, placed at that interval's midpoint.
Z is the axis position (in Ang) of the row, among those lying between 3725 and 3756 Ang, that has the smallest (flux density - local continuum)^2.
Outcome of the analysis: 3725.71 Ang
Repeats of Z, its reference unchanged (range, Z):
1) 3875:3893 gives 3892.32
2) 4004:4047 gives 4042.11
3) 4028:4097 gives 4042.11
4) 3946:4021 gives 4008.75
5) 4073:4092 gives 4090.80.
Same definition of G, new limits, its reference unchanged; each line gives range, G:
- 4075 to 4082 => 1661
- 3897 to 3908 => 65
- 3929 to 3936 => 1782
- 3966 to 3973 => 1304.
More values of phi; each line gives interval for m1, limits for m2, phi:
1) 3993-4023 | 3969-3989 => 0.22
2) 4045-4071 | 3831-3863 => 0.72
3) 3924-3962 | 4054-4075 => -0.22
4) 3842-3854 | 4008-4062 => -0.26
